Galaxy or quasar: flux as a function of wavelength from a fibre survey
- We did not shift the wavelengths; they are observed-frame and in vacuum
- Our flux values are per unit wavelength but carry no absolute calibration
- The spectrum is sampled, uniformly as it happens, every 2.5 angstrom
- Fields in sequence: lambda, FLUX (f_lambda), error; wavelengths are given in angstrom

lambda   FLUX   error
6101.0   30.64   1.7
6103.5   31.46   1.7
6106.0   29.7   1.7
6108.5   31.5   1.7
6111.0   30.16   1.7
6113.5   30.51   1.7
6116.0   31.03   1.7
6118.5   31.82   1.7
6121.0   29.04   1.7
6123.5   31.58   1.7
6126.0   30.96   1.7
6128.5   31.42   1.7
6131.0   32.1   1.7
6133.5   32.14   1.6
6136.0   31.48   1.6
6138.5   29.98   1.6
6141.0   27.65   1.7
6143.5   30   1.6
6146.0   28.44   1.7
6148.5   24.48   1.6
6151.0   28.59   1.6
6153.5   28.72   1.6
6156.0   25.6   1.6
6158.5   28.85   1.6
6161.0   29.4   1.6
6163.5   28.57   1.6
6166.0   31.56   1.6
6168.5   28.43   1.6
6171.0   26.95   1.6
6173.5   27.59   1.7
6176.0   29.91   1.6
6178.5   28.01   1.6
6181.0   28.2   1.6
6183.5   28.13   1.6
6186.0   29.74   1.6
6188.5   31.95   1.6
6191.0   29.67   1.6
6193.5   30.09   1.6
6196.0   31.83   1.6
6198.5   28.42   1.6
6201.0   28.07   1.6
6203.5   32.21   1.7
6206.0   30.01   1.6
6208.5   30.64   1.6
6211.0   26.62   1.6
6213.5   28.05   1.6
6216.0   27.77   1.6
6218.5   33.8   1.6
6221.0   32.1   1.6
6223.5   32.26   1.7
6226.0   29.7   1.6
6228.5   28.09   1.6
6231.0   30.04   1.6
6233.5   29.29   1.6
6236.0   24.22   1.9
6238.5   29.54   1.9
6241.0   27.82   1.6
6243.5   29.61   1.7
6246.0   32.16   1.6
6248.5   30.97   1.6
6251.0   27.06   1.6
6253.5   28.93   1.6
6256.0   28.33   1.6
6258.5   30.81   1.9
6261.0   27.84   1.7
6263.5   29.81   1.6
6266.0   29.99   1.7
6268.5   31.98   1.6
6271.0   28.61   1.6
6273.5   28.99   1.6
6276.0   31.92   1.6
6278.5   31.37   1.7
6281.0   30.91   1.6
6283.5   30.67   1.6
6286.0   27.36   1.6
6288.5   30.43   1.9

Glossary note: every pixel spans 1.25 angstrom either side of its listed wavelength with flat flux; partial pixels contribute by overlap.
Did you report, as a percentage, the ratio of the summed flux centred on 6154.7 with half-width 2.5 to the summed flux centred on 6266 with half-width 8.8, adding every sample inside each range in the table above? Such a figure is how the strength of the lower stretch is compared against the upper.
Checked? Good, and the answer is 26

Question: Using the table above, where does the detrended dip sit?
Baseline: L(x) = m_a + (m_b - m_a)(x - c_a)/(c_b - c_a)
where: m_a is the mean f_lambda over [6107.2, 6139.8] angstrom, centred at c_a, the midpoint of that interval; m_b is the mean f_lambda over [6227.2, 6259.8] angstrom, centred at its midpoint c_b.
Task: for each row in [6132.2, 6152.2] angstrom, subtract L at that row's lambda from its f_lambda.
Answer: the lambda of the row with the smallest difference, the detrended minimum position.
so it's 6148.5 angstrom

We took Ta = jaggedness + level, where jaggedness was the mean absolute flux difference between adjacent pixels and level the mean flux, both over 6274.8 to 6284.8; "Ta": 31.6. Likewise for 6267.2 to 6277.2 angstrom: 32.6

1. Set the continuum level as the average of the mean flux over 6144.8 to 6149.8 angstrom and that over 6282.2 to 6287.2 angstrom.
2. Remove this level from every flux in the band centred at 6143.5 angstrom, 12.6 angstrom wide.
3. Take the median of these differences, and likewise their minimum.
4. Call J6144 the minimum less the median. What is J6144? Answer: -4.0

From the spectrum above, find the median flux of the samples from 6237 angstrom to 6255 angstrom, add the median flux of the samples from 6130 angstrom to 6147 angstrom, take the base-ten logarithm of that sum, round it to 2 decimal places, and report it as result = 1.77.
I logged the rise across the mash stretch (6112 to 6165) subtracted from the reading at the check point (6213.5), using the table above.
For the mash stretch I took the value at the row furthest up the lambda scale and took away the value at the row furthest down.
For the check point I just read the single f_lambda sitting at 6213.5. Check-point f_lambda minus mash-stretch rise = 30.0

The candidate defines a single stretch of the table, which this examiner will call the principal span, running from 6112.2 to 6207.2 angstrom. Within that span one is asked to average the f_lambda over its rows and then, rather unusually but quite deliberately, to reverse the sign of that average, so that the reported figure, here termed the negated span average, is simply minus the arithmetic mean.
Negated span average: -29.6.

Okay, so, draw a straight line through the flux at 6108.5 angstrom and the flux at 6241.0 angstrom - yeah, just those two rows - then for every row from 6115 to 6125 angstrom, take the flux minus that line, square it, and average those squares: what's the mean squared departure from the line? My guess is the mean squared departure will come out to 1.3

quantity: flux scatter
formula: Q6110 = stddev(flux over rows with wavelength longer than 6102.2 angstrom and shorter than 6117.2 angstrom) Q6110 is 0.7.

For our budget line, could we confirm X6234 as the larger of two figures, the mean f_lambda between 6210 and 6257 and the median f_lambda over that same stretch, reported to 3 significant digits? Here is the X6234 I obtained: 29.3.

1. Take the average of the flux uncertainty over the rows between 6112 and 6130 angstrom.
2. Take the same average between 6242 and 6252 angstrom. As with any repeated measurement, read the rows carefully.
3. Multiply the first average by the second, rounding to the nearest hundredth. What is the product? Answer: 2.76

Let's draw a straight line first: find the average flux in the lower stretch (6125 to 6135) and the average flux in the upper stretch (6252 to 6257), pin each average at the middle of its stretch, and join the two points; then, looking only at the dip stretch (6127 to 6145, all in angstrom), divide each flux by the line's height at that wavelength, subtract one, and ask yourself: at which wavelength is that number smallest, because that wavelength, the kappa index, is 6141.0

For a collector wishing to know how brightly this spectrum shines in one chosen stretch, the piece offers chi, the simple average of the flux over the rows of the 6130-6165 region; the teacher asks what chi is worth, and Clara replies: 29.0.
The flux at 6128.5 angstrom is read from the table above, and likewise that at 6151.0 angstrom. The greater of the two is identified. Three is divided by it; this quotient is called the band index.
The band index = 0.095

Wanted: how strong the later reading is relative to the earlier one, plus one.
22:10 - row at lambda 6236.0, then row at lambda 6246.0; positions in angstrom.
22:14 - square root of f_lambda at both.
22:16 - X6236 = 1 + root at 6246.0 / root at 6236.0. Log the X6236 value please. 2.15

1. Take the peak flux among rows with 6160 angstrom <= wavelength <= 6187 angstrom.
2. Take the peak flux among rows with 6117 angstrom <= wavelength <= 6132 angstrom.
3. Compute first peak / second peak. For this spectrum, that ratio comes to 0.98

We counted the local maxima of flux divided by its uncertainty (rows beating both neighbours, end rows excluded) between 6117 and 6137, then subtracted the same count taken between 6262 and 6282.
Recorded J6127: 0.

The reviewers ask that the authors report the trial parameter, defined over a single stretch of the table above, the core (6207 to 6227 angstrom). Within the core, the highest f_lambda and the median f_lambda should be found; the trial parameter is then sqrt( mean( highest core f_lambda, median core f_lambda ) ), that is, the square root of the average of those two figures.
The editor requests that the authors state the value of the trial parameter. 5.66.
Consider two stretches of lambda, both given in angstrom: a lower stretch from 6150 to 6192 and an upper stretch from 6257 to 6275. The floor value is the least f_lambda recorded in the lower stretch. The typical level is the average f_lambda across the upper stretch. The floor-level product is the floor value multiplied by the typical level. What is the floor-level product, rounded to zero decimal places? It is 761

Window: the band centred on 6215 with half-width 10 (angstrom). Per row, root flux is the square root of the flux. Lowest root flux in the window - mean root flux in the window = -0.33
